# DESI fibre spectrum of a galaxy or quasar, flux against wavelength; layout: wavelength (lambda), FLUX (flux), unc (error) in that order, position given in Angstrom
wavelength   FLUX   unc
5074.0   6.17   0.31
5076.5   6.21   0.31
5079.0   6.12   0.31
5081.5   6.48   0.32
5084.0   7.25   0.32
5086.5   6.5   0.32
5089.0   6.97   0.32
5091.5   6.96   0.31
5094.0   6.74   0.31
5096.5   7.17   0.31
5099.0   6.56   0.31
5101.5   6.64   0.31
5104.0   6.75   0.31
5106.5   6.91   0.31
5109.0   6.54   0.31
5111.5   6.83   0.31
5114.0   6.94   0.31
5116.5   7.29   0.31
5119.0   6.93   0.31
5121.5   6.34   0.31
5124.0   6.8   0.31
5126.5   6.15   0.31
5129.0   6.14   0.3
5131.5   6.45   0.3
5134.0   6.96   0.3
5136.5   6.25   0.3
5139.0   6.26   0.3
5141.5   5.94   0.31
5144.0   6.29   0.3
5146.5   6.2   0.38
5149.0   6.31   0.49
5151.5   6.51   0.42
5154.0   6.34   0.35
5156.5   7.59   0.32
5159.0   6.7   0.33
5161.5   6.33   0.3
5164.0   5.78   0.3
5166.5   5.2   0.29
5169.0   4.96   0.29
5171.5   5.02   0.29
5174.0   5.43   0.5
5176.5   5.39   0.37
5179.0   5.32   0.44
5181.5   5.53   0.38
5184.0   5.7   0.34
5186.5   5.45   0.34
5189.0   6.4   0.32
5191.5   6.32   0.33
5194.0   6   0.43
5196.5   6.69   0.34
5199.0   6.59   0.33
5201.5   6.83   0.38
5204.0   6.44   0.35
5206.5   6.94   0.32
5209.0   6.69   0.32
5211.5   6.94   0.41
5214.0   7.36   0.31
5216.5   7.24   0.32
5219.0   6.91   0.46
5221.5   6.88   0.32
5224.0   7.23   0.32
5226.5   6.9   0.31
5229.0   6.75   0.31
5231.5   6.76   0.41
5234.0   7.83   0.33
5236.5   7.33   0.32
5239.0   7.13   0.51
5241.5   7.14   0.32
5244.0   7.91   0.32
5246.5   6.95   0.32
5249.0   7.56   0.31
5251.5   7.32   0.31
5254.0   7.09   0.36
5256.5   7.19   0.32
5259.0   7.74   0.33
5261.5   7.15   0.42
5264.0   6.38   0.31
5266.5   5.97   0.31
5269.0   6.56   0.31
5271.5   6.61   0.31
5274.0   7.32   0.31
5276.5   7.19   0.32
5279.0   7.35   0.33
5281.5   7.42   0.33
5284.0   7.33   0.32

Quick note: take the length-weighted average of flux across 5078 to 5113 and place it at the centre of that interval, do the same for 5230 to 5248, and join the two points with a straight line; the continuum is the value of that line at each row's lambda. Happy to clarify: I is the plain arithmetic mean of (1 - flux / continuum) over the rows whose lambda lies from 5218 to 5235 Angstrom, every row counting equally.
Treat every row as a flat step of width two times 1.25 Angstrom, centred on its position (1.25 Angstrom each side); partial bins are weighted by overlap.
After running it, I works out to 0.03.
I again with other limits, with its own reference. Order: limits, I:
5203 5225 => 0.03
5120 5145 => 0.08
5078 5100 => 0.00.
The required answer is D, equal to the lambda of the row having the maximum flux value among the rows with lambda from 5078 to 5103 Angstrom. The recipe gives 5084.0 Angstrom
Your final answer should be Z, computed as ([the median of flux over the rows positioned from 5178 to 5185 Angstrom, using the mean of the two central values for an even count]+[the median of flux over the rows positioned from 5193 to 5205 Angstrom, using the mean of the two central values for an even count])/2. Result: 6.06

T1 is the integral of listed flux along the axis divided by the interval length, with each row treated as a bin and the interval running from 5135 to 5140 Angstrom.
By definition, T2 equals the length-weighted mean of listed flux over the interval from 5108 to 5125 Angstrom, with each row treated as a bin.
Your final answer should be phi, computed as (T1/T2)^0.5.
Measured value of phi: 0.96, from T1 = 6.3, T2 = 6.81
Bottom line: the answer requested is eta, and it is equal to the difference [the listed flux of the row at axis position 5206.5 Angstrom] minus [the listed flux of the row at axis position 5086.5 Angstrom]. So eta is 0.4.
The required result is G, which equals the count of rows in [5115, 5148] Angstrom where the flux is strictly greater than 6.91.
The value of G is 3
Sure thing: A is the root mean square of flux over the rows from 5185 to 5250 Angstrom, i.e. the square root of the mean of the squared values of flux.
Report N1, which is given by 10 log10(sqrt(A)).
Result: 4.20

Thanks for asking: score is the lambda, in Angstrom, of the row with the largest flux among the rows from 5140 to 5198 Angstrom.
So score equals 5156.5 Angstrom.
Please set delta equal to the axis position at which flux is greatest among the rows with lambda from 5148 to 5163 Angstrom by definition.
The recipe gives 5156.5 Angstrom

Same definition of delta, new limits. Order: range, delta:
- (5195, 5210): 5206.5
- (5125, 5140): 5134.0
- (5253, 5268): 5259.0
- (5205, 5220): 5214.0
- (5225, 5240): 5234.0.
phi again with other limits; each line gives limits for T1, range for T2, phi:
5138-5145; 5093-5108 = 0.95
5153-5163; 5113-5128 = 1.00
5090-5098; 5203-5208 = 1.02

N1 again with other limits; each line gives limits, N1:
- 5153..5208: 3.92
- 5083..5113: 4.17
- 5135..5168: 4.00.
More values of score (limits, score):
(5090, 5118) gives 5116.5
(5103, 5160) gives 5156.5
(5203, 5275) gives 5244.0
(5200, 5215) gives 5214.0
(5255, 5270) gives 5259.0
